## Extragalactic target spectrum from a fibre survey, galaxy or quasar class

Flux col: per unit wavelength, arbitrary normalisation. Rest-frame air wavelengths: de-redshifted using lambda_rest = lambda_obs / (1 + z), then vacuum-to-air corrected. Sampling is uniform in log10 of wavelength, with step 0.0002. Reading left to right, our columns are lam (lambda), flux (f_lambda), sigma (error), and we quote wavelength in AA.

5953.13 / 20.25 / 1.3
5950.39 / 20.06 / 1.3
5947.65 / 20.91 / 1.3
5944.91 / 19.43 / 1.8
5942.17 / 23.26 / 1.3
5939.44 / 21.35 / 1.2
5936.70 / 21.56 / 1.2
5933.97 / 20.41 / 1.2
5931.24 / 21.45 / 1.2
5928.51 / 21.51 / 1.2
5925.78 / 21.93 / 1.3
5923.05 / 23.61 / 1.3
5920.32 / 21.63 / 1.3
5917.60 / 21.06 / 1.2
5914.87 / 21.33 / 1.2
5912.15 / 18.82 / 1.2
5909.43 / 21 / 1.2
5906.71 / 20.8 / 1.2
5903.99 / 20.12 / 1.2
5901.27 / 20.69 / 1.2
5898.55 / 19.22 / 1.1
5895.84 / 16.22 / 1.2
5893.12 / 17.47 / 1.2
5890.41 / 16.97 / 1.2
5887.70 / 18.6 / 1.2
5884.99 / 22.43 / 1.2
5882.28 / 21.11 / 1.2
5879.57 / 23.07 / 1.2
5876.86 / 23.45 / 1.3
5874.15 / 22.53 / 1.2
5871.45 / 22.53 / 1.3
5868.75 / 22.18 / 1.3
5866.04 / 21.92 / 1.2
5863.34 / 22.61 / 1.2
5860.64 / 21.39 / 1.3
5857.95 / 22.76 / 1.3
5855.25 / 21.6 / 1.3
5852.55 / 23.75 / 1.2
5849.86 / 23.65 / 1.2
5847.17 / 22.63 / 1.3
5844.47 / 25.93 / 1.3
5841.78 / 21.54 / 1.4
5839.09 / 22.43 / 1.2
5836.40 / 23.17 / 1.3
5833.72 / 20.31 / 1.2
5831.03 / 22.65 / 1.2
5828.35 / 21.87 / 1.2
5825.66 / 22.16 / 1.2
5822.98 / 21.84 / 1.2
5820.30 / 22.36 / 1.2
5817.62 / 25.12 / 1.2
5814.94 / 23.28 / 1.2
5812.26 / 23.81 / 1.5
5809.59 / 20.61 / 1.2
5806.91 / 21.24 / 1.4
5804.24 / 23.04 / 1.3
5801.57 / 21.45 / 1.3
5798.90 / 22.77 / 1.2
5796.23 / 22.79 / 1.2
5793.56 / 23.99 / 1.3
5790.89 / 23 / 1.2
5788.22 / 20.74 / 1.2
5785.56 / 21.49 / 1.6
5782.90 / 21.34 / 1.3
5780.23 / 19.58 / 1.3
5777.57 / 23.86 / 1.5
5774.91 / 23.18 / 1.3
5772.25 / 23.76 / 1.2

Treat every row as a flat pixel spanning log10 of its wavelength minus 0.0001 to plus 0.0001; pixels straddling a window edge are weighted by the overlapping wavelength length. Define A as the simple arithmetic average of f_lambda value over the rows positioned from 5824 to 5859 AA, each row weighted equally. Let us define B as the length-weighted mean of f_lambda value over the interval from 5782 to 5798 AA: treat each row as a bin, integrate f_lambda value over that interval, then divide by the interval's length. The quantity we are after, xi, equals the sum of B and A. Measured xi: 44.9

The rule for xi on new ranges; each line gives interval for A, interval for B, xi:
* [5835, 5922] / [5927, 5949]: 42.6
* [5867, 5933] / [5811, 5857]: 43.6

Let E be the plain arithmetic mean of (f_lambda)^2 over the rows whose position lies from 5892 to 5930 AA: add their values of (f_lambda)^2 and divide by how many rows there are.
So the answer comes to 419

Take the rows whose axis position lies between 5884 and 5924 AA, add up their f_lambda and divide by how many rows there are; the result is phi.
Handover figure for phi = 20.0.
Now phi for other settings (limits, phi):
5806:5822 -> 22.7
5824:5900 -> 21.6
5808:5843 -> 22.4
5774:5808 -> 22.2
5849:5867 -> 22.5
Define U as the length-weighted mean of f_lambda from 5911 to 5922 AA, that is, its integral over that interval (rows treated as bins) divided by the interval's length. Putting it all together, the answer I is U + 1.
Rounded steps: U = 20.8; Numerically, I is 21.8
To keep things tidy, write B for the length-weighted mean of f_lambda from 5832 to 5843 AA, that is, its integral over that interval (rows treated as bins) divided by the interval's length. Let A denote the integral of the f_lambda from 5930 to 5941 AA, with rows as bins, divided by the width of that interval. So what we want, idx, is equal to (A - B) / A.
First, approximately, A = 21.2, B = 21.9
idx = -0.03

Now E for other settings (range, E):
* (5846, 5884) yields 507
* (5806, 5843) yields 499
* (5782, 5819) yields 507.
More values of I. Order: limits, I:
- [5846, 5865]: 23.6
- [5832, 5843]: 22.9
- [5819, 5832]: 23.2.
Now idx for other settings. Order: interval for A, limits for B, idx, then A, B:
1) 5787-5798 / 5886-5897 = 0.23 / 22.6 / 17.5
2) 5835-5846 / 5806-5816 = 0.04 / 23.2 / 22.2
